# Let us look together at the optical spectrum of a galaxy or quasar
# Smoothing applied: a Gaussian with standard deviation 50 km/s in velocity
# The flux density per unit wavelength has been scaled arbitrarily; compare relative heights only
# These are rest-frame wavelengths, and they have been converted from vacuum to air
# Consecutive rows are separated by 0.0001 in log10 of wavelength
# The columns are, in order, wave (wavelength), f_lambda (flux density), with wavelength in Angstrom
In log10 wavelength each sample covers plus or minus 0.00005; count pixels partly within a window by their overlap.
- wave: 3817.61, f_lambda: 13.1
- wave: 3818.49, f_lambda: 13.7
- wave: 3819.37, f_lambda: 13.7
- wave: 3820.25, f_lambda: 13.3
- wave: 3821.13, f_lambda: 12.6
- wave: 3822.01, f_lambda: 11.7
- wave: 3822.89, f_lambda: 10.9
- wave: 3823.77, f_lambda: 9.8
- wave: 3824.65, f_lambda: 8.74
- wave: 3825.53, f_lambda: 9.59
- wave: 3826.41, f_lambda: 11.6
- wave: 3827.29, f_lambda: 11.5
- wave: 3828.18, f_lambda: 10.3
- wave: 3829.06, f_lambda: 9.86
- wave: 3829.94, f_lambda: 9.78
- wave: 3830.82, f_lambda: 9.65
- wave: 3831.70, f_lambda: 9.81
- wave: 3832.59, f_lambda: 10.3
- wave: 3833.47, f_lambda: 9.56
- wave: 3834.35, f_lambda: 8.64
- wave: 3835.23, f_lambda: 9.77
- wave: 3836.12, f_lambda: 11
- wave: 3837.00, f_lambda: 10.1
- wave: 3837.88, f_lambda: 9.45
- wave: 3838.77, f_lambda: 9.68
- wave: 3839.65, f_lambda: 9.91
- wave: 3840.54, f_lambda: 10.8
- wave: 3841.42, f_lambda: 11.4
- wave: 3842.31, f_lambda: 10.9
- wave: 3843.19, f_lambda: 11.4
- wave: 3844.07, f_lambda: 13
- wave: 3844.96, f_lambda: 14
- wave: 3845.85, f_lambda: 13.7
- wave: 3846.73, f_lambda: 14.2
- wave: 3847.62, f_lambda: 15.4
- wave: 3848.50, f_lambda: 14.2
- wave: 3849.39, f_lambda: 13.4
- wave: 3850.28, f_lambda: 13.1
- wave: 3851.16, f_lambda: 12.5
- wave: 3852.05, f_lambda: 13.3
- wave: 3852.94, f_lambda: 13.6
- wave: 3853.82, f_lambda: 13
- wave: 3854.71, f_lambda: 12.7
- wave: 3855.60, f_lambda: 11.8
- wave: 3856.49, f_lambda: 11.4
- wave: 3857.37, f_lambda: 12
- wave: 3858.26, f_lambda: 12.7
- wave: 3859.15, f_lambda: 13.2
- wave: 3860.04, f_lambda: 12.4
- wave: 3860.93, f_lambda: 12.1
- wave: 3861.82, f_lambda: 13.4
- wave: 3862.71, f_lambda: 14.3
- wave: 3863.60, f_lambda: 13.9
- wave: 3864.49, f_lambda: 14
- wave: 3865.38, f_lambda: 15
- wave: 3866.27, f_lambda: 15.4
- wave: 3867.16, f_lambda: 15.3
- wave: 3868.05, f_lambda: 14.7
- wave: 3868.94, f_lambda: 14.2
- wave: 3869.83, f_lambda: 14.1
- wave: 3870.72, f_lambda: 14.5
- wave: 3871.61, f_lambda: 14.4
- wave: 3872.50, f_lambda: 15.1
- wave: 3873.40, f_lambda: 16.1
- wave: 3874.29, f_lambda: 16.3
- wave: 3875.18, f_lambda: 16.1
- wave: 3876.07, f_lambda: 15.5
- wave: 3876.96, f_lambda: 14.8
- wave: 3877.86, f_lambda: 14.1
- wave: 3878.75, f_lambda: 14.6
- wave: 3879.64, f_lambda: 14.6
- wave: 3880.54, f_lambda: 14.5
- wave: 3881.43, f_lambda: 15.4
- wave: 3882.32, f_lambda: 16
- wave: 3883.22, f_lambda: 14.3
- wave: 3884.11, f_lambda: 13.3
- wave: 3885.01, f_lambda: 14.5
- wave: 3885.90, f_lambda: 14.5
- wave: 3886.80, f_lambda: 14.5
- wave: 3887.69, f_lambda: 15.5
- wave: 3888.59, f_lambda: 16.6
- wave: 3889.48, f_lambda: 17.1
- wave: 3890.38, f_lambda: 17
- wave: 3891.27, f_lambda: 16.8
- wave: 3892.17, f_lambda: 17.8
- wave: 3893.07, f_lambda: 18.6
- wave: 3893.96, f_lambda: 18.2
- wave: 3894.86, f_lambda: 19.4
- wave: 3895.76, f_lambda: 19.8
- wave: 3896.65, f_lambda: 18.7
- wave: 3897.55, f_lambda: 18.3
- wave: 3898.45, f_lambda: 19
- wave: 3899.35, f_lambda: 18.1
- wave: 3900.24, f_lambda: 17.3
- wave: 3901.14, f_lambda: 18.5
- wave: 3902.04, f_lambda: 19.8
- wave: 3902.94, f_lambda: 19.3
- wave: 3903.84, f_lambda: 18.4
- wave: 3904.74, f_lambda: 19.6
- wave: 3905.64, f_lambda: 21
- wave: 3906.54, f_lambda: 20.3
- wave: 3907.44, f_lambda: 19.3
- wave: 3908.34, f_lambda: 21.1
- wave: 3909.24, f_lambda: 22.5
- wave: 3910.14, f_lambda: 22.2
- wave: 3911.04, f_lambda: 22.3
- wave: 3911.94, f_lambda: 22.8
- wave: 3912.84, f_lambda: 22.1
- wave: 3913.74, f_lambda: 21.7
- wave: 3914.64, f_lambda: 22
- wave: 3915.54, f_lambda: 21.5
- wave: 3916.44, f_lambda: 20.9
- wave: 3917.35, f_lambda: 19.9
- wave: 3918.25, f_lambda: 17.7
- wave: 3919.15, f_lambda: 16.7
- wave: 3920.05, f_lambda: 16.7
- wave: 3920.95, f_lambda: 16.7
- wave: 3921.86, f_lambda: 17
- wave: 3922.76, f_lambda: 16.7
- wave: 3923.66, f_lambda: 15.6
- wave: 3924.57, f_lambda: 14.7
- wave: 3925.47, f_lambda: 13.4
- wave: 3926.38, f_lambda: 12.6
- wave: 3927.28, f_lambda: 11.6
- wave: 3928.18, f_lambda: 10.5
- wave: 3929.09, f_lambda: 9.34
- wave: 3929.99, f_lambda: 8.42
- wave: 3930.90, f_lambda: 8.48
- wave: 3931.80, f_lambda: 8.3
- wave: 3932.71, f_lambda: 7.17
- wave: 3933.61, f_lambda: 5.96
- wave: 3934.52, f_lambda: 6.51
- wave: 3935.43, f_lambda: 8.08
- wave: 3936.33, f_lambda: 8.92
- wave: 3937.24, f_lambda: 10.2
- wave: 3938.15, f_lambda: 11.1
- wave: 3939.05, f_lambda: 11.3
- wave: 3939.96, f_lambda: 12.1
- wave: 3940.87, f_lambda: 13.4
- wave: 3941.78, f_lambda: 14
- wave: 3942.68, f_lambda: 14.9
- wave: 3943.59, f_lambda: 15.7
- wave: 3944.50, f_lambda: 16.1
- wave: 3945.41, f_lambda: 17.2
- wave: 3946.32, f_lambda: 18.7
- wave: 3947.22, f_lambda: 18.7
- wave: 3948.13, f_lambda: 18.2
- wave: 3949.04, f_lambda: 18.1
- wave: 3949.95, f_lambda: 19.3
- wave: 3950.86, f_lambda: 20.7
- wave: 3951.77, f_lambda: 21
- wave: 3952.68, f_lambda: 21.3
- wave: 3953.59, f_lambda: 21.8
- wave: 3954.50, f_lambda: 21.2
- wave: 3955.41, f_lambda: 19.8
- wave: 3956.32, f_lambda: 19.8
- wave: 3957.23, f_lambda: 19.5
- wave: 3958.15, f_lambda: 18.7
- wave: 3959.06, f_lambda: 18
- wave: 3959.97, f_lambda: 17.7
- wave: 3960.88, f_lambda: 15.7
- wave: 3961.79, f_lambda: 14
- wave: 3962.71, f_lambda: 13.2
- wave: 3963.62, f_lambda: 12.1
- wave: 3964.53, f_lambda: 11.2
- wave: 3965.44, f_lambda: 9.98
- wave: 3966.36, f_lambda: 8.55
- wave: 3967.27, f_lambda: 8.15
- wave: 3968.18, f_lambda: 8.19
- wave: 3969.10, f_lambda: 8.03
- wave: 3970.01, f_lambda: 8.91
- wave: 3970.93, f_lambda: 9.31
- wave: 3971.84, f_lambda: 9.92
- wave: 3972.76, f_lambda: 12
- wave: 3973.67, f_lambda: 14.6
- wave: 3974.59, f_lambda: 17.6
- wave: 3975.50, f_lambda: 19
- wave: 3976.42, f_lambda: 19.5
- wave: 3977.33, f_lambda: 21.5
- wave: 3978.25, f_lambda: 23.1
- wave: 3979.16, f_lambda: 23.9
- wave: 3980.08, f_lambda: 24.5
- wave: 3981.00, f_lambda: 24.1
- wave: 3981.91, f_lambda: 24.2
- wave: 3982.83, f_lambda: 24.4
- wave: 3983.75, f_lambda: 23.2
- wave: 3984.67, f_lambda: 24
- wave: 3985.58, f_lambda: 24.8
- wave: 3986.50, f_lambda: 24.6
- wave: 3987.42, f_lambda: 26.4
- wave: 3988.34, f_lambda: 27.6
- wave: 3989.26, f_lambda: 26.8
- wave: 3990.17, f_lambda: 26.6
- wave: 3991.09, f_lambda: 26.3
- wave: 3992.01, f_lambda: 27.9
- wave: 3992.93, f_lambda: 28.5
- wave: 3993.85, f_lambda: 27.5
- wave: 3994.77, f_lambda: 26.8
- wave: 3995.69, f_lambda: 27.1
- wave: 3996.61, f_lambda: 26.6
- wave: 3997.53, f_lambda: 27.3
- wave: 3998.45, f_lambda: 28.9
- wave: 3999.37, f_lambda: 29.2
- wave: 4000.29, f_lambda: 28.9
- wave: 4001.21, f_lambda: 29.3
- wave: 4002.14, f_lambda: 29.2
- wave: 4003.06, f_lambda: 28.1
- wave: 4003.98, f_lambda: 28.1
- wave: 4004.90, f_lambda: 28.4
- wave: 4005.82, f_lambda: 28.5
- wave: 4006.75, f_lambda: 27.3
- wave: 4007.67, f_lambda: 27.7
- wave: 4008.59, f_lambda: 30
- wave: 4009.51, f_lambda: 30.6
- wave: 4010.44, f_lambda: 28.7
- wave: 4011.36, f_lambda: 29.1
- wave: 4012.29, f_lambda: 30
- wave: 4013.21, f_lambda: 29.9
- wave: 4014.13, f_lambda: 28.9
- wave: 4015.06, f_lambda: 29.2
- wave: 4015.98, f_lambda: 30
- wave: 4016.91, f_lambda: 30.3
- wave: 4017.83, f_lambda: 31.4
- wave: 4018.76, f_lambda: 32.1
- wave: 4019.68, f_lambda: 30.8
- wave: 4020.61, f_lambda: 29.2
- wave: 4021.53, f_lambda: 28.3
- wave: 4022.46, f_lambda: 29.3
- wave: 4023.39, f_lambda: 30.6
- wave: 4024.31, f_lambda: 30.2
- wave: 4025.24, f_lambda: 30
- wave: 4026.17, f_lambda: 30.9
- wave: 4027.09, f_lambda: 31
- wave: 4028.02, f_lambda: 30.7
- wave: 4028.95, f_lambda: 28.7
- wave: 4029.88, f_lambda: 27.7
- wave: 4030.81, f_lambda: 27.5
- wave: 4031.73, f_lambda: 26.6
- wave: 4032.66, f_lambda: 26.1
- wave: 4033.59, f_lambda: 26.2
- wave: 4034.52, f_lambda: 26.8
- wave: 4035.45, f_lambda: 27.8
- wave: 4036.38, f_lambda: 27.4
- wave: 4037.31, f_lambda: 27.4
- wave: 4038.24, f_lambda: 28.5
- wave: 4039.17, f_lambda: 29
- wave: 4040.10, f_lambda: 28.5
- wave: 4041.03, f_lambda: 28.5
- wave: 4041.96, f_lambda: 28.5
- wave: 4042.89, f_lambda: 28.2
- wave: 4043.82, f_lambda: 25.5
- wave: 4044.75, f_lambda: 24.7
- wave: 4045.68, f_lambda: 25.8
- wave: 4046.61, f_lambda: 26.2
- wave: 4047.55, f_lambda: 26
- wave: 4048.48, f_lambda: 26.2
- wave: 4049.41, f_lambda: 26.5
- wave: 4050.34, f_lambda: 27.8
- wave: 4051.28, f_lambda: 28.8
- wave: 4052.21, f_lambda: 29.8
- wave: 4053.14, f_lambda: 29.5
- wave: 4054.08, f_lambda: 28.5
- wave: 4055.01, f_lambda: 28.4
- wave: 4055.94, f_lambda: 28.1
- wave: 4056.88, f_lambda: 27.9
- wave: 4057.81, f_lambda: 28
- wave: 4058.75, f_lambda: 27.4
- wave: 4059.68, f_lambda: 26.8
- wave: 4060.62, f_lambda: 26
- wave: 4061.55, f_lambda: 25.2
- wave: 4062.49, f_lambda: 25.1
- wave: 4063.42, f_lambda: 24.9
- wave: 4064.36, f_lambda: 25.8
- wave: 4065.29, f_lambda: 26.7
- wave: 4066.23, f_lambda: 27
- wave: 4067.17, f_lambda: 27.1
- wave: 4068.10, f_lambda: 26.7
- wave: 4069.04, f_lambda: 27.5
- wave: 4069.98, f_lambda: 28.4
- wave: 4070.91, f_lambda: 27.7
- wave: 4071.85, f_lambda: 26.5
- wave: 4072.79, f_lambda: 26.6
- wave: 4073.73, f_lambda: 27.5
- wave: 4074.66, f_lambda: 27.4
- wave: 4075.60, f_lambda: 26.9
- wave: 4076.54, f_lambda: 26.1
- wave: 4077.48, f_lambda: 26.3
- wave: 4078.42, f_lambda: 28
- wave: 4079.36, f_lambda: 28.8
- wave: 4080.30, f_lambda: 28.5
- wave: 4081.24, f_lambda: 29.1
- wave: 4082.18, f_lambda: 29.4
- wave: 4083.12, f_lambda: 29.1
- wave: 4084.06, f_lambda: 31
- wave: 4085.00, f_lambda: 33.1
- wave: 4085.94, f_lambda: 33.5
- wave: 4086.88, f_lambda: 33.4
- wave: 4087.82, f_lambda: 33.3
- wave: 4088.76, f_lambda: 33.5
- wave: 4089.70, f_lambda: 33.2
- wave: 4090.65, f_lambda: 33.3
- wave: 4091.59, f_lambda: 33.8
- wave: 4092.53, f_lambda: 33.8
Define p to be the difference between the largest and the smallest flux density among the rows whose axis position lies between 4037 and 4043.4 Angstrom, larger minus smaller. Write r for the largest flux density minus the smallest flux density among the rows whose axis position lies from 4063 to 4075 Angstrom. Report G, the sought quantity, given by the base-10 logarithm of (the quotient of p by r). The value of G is -0.3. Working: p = 1.6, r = 3.5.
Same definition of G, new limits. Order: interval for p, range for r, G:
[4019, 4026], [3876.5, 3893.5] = -0.3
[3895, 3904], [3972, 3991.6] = -0.8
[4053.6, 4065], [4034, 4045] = -0.1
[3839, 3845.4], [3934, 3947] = -0.5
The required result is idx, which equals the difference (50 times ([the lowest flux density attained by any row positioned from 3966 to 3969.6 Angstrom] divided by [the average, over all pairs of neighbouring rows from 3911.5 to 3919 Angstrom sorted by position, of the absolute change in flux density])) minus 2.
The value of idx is 491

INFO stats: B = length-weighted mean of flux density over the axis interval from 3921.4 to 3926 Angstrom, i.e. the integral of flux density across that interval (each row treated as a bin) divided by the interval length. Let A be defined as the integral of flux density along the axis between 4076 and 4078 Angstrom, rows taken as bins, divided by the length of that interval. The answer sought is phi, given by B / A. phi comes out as 0.59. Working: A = 26.2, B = 15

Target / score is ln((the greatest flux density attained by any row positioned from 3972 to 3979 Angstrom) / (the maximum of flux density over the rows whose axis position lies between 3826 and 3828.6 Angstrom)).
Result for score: 0.69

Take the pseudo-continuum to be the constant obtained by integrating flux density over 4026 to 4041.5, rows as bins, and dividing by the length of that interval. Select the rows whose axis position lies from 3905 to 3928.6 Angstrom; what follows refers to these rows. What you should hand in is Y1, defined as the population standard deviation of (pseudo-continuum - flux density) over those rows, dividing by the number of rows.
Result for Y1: 3.6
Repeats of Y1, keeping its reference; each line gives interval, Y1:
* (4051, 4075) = 1.2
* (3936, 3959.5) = 3.7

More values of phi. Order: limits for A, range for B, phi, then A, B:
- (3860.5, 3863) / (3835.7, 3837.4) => 0.80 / 13.2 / 11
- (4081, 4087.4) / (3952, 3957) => 0.66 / 31.3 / 21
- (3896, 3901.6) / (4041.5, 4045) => 1.46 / 18.4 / 27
